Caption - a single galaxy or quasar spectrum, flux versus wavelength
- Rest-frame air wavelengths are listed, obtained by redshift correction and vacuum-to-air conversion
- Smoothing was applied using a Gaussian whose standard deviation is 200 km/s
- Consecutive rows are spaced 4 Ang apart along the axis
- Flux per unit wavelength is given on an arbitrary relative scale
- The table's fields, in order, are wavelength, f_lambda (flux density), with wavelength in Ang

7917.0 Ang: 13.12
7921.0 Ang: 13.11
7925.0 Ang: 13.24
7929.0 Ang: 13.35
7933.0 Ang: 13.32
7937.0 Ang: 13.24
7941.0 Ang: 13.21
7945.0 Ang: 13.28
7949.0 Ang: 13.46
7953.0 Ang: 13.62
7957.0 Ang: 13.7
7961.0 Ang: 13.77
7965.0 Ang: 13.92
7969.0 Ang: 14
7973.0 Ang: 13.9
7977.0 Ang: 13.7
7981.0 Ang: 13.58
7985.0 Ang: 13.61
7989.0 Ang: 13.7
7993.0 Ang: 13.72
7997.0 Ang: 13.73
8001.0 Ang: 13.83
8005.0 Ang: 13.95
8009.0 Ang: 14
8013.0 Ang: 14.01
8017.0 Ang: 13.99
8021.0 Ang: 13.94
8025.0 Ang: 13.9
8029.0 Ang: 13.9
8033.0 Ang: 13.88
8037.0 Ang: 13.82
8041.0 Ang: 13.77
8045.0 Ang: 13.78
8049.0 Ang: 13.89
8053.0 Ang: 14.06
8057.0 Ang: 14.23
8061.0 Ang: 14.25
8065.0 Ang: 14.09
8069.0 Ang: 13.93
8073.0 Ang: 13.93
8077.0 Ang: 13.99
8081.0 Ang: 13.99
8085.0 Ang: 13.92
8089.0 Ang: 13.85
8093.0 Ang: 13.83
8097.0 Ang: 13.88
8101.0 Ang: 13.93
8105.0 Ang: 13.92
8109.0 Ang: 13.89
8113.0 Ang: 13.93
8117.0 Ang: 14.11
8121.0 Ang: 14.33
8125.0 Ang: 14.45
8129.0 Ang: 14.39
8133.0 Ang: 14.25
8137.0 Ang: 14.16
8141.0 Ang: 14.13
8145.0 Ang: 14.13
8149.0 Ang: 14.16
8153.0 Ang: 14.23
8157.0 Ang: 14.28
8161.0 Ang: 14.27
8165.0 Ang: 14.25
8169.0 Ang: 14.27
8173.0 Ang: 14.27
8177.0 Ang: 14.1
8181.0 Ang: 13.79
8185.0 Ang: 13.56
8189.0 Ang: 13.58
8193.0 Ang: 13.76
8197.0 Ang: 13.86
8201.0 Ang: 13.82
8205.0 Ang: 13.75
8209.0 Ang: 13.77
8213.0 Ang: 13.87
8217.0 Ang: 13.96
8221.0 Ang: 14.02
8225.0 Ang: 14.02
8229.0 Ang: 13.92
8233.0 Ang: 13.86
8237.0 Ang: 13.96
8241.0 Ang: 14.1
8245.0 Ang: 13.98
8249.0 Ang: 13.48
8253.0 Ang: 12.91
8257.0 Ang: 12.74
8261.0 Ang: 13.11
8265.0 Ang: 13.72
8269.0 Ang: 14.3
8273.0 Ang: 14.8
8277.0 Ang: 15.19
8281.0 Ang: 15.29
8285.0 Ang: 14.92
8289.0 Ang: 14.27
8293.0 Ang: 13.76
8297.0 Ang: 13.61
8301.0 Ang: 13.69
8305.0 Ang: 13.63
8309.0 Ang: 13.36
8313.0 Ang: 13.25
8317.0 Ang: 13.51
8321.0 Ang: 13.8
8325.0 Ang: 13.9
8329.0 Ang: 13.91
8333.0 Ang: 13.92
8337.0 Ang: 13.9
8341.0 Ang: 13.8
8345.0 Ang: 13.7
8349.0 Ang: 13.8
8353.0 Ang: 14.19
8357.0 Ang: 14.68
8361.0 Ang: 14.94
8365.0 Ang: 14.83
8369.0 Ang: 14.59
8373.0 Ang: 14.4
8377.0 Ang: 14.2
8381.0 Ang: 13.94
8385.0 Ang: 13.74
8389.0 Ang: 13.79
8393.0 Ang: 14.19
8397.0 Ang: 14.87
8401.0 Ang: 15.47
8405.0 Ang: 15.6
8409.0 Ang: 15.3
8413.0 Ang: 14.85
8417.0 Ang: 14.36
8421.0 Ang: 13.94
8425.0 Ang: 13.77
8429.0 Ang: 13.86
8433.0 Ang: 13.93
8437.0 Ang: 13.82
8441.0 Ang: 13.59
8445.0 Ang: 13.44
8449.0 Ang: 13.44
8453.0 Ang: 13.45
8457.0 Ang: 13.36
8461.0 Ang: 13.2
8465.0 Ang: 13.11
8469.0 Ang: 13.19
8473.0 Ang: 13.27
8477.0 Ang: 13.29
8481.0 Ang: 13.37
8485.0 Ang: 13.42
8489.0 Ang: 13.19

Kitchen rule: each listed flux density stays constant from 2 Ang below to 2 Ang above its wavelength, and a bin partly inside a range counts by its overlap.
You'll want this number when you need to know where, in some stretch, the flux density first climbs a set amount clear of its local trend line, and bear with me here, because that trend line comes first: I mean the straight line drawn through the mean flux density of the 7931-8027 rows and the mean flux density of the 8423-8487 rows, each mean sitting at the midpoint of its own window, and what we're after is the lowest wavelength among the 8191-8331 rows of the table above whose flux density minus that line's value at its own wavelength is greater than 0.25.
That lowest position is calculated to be 8197.0 Ang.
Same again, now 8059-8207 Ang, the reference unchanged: 8061.0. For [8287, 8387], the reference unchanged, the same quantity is 8289.0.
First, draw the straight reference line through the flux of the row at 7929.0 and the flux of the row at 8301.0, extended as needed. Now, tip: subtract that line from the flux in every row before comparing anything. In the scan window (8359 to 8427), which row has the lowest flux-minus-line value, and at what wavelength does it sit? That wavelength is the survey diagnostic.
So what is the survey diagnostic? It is 8425.0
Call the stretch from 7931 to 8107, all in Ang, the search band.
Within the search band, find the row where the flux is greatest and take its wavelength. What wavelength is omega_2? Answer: 8061.0 Ang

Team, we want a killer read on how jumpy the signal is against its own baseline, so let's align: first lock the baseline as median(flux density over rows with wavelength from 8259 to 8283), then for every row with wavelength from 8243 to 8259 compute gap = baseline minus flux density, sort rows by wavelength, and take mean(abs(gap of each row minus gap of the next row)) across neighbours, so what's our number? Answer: 0.41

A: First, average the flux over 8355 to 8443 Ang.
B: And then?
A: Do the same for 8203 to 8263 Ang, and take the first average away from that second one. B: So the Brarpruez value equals -0.70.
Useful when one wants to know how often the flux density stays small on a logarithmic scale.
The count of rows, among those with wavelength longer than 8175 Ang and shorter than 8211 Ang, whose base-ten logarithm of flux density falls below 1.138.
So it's 2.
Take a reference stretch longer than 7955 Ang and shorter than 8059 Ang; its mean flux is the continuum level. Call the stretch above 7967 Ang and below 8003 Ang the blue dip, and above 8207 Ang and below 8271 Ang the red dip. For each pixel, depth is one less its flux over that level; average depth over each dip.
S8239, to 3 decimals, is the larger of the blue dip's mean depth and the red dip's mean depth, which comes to 0.009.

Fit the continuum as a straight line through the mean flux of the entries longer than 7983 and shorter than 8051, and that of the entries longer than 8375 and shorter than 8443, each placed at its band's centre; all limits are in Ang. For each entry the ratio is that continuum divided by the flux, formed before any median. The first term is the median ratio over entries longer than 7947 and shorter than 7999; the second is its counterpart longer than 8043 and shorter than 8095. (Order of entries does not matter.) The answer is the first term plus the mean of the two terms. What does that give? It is 2.01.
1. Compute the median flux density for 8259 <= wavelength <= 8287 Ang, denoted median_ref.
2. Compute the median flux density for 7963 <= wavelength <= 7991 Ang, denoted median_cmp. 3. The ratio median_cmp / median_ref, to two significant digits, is 0.93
